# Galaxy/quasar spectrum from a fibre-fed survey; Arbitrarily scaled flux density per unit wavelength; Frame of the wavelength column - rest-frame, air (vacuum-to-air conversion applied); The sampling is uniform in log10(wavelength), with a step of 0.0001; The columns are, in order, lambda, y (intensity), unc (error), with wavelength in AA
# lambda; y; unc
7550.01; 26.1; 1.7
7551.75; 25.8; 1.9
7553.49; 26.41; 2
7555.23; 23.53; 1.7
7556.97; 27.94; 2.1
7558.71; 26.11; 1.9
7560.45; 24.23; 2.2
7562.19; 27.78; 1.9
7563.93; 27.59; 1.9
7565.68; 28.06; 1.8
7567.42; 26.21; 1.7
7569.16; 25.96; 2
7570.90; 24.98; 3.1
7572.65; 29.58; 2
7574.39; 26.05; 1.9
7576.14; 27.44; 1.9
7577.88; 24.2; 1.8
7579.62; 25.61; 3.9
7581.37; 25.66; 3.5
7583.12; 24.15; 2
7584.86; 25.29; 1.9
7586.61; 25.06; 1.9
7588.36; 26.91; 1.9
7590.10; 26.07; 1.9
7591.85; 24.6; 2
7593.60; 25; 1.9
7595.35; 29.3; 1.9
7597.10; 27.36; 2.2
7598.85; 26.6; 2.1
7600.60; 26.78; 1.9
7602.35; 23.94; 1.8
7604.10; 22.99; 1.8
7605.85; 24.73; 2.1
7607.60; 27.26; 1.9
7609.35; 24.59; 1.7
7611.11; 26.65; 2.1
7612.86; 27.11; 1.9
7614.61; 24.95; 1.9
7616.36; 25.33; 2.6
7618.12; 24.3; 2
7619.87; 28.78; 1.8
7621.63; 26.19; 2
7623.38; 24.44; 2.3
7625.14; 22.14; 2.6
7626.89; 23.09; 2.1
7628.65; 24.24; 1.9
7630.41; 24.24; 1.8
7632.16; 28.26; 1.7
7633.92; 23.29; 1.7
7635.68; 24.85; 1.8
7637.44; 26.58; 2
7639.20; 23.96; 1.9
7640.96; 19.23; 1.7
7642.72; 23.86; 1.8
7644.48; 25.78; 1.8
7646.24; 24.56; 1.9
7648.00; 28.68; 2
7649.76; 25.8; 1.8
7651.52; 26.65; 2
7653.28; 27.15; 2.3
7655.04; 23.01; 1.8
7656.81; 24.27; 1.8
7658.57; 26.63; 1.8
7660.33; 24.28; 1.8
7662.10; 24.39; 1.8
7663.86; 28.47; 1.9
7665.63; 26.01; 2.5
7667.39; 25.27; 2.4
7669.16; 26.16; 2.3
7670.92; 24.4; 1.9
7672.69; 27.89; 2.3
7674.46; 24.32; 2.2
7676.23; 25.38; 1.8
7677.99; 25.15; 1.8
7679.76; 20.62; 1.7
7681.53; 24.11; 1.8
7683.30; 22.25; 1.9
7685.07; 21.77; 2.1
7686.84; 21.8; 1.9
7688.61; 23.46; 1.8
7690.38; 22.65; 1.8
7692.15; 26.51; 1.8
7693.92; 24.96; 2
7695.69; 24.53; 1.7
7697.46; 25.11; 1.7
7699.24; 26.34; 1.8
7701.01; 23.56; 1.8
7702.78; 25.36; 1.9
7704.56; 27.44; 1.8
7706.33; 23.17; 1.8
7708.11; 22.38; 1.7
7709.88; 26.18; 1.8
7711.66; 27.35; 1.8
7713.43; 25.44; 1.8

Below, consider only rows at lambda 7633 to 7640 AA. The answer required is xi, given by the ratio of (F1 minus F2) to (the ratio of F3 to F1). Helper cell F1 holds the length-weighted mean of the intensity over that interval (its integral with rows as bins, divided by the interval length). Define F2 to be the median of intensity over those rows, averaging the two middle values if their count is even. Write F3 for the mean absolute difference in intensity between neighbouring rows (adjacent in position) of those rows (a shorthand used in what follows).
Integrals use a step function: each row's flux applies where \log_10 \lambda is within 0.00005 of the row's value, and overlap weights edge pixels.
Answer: 3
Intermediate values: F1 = 24.7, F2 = 24.4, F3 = 1.97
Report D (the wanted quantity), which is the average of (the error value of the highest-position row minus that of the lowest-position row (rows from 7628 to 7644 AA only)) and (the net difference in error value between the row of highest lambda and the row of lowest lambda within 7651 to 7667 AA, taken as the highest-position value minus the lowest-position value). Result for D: 0.2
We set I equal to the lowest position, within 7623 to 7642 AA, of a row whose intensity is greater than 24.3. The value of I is 7623.38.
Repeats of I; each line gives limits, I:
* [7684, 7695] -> 7692.15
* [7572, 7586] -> 7572.65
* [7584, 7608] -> 7584.86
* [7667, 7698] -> 7667.39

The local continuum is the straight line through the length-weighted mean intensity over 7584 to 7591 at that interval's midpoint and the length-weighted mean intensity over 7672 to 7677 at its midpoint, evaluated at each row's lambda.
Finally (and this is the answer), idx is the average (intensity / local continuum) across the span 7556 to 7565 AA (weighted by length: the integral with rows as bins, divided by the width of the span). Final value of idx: 1.03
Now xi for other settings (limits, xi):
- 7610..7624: 3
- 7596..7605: -21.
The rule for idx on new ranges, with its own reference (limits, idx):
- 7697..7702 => 0.97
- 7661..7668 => 1.01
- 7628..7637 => 0.97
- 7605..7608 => 1.00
